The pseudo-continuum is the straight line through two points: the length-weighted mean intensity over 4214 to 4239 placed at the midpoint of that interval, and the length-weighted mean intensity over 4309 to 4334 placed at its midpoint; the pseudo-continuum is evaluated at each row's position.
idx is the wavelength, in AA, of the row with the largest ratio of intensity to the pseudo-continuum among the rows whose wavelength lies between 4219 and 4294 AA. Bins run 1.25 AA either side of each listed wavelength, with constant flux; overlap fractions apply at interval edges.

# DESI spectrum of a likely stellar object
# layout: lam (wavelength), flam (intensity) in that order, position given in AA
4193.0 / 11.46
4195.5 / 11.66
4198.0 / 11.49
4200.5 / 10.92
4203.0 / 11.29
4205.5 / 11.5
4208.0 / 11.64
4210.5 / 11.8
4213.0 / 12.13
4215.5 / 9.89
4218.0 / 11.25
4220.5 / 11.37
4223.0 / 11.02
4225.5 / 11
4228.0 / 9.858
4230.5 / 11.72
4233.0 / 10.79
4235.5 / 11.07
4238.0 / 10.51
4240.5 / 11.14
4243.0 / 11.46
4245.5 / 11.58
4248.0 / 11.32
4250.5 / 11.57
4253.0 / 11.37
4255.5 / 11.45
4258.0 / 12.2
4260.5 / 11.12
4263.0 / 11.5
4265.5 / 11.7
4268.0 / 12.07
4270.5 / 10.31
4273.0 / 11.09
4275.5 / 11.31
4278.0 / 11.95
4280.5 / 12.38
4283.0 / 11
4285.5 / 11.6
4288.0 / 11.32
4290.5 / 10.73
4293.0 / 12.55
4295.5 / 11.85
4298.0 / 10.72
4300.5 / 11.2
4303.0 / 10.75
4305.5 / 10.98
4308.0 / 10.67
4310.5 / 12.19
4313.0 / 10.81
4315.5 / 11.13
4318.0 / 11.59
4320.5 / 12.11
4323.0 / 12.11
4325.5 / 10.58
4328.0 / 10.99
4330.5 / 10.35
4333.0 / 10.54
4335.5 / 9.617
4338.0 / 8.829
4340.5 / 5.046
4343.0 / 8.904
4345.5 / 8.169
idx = 4293.0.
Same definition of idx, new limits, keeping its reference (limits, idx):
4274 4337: 4293.0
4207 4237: 4213.0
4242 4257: 4245.5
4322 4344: 4323.0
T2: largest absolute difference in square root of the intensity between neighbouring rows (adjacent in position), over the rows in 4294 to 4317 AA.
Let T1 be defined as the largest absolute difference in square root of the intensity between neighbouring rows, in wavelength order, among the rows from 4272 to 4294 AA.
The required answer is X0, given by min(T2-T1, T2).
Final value -0.04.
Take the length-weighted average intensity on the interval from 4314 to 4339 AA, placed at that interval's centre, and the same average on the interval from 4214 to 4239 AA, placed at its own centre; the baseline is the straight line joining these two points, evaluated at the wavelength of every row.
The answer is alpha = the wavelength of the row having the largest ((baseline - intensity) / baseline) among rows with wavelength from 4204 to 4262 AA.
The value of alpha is 4228.0 AA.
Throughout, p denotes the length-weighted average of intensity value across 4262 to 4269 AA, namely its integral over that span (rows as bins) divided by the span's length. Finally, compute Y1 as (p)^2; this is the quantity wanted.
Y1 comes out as 138.2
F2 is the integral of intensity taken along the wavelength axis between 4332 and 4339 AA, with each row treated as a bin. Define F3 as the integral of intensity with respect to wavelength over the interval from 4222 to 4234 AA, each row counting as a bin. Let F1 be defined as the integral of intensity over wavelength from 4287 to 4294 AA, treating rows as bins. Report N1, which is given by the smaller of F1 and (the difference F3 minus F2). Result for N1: 63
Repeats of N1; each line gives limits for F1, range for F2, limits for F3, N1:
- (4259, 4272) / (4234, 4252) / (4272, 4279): -122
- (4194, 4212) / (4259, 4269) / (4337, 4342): -81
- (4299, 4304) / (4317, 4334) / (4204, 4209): -132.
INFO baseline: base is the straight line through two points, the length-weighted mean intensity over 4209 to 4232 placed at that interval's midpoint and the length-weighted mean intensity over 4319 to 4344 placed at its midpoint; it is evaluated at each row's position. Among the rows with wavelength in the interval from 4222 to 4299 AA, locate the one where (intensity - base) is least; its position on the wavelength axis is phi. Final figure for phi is 4228.0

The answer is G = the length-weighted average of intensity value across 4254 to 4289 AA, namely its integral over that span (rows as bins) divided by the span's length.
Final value 11.5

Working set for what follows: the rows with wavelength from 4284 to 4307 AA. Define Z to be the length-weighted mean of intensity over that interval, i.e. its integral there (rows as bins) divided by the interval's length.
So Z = 11.29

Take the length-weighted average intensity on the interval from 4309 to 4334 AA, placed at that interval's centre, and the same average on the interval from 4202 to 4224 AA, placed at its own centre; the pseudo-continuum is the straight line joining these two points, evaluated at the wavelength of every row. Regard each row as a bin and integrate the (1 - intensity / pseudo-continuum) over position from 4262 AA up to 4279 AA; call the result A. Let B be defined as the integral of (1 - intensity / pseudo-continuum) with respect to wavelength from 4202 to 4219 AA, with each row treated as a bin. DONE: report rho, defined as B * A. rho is 0.01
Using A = -0.2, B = 0.0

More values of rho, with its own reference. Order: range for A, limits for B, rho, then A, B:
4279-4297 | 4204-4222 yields 0.03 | -0.6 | -0.1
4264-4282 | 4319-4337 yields -0.23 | -0.4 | 0.6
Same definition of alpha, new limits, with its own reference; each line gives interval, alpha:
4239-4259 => 4240.5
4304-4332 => 4330.5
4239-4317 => 4270.5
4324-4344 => 4340.5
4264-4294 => 4270.5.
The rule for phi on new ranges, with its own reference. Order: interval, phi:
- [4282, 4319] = 4290.5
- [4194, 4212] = 4200.5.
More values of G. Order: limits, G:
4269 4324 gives 11.4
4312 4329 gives 11.3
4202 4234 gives 11.2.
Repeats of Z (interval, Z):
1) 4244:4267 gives 11.54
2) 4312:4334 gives 11.14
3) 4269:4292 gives 11.32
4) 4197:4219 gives 11.32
